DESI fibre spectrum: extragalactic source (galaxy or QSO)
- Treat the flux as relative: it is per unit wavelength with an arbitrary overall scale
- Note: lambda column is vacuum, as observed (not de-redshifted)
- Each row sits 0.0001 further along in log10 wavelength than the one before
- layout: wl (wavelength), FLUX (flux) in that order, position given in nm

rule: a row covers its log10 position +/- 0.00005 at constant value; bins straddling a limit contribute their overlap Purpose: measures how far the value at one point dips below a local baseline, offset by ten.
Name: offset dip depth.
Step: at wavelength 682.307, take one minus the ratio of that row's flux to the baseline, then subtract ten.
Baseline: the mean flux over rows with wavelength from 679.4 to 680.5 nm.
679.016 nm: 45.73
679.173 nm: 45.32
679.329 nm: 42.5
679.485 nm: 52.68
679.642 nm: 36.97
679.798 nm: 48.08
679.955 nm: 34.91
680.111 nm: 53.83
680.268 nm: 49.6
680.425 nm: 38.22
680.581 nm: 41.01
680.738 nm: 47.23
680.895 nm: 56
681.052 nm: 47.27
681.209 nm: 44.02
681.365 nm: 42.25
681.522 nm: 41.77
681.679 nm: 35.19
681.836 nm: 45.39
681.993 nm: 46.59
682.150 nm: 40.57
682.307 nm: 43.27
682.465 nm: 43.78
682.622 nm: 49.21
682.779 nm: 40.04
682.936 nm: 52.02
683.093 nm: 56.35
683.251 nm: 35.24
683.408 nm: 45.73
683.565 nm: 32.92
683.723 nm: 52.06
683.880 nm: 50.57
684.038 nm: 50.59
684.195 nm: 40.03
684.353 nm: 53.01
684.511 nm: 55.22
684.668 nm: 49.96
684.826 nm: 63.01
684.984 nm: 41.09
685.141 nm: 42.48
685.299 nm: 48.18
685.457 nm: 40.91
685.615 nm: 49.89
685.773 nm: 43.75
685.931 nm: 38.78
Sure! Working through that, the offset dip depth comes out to -10.0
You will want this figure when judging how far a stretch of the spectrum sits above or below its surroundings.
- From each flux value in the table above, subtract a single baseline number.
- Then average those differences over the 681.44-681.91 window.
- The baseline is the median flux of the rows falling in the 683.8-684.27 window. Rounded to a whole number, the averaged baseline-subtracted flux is -10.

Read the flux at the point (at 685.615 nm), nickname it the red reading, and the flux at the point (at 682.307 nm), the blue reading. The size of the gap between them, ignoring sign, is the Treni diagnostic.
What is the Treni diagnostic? 6.6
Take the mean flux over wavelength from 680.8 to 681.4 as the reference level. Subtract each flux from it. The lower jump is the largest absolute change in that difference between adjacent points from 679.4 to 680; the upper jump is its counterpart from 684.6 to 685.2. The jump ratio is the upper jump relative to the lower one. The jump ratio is 1.4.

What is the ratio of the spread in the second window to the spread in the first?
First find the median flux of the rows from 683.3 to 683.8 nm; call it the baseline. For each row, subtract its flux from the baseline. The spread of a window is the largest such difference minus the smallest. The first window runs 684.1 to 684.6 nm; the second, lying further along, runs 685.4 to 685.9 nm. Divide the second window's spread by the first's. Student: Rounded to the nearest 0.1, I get 0.6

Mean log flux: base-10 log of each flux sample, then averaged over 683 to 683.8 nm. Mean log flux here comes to 1.64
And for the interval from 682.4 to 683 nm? 1.66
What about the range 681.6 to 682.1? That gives 1.62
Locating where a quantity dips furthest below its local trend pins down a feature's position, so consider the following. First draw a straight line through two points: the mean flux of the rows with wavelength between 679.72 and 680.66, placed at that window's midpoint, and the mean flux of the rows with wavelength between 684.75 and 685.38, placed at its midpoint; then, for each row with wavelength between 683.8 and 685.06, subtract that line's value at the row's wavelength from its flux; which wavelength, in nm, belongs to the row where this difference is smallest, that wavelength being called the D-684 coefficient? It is 684.195 nm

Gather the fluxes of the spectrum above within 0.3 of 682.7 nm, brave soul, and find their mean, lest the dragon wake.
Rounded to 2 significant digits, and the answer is 46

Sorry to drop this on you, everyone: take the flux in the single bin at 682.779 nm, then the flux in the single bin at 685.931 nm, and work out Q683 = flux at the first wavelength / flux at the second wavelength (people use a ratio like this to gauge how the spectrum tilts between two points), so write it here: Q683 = 1.03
